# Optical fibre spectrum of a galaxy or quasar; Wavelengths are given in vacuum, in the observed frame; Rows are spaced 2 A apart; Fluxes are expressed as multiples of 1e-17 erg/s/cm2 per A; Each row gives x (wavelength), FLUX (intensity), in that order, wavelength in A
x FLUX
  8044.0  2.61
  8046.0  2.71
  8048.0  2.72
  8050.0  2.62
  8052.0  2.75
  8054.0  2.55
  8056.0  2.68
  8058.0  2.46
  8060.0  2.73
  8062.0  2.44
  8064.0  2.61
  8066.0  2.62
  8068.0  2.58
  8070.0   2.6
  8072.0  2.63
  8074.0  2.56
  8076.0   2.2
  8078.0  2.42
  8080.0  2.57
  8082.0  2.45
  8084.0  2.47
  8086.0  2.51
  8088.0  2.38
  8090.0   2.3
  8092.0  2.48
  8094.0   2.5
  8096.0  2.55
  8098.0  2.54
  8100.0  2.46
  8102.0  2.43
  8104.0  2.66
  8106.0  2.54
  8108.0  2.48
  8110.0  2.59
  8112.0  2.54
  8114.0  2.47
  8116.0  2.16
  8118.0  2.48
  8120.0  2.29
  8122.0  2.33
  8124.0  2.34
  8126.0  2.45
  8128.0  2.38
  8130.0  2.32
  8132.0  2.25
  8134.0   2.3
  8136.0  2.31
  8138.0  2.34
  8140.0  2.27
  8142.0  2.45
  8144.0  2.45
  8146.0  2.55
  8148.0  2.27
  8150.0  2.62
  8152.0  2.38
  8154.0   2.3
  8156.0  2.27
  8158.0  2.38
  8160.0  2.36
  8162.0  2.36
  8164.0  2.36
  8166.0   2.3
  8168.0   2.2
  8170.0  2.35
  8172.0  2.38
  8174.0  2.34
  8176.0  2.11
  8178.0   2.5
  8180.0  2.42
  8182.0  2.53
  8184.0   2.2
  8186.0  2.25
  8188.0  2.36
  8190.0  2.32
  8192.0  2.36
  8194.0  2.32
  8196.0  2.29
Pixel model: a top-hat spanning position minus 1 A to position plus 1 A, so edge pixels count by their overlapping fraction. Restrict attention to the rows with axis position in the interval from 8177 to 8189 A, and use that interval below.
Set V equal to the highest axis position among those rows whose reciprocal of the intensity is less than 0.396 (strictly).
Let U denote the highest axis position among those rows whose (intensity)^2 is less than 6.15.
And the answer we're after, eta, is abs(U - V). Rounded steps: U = 8188.0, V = 8182.0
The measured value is 6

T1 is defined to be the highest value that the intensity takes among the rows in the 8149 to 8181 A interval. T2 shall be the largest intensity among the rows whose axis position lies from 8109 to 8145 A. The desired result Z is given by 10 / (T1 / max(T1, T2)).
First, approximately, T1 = 2.62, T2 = 2.59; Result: 10.0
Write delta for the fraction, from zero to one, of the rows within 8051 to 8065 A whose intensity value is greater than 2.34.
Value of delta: 1.0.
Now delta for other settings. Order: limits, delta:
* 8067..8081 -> 0.9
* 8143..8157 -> 0.6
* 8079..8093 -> 0.9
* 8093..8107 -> 1.0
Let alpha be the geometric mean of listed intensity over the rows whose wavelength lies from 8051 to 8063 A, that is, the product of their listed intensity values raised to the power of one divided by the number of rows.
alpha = 2.60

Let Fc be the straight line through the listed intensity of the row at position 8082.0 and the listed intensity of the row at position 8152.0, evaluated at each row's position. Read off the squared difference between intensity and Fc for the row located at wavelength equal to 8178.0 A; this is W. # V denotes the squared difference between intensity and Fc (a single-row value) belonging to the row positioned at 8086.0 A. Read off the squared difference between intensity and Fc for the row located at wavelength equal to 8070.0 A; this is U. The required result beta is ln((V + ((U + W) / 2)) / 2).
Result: -4.41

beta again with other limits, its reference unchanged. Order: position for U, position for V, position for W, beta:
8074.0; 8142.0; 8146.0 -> -4.50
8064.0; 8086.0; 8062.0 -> -4.92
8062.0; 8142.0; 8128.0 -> -6.13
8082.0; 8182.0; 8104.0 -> -3.52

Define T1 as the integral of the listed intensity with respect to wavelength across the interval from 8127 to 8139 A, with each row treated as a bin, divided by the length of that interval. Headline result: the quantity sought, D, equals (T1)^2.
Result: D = 5.4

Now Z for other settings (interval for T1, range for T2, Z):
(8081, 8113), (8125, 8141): 10.0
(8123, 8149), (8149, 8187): 10.3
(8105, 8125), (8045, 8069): 10.6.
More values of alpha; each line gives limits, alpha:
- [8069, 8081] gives 2.49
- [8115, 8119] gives 2.31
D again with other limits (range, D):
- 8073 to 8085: 6.0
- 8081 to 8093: 5.9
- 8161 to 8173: 5.4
